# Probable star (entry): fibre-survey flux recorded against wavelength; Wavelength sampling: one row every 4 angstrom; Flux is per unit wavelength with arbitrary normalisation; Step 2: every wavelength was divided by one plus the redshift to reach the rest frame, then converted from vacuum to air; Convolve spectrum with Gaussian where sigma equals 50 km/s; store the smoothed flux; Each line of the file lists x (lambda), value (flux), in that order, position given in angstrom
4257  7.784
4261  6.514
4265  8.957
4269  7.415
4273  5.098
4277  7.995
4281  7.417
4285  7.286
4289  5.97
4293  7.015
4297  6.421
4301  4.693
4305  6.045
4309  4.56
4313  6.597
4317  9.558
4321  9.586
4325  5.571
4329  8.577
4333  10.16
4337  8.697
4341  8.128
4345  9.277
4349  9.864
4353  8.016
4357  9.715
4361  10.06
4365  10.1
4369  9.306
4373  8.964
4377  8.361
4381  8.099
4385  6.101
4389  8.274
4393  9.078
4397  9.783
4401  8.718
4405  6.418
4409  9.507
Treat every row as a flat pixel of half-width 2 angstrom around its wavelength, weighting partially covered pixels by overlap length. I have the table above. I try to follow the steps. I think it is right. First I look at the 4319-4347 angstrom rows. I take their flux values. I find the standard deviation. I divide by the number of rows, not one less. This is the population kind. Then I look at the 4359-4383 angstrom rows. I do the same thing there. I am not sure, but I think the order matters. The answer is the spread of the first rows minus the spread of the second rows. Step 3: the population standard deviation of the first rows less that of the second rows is 0.61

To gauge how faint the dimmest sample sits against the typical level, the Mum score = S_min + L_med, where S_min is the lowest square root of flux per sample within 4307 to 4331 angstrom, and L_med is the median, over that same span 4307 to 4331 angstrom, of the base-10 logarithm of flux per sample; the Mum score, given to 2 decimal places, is 3.01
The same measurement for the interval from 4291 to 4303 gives 2.97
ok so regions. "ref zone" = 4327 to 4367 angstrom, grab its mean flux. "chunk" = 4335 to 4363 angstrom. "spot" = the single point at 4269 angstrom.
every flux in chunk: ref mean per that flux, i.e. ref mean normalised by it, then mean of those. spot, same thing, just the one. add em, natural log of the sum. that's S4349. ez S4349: 0.82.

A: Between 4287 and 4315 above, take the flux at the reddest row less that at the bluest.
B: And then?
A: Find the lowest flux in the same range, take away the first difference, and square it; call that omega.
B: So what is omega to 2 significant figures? 15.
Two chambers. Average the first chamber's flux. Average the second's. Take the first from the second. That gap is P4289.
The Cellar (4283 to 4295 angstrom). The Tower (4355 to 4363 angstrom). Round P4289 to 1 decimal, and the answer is 3.1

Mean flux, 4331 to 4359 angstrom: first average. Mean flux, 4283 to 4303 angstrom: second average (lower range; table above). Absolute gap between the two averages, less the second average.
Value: -3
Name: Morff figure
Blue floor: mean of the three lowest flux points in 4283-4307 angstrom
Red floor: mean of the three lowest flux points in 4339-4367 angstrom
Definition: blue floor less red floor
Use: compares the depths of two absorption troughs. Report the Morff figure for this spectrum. -2.9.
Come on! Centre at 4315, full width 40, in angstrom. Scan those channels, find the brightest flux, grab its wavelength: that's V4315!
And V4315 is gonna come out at 4333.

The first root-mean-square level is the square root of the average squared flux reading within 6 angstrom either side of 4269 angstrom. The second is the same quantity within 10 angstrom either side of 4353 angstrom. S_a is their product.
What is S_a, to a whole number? 69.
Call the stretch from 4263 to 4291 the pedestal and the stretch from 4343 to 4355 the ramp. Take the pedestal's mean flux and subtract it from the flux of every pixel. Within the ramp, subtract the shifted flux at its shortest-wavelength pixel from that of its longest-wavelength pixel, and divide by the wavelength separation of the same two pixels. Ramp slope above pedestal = -0.16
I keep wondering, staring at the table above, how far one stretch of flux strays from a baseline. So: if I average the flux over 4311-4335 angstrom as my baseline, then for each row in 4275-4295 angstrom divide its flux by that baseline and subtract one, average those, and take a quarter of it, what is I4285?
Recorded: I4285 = -0.04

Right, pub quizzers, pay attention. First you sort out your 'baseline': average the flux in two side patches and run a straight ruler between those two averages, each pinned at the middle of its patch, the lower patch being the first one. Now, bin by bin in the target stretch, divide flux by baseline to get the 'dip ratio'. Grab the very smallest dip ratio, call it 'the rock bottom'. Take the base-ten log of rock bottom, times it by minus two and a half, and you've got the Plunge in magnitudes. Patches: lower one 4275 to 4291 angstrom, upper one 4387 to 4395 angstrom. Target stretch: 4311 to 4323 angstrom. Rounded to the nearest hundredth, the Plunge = 0.15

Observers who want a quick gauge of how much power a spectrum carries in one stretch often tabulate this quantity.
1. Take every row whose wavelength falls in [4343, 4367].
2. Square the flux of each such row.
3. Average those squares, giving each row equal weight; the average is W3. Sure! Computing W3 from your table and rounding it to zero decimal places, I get 91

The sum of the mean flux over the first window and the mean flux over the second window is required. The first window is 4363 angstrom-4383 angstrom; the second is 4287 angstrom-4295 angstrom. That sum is 15.5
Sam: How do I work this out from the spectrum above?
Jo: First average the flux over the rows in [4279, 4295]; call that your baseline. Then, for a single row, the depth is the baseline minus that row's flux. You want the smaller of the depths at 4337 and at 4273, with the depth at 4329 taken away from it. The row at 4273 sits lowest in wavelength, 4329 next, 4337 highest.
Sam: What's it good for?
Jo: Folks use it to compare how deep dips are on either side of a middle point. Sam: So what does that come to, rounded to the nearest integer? 0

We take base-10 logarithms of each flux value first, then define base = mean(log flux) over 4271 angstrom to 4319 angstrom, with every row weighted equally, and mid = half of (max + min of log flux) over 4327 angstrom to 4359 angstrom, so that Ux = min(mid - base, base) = 0.15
